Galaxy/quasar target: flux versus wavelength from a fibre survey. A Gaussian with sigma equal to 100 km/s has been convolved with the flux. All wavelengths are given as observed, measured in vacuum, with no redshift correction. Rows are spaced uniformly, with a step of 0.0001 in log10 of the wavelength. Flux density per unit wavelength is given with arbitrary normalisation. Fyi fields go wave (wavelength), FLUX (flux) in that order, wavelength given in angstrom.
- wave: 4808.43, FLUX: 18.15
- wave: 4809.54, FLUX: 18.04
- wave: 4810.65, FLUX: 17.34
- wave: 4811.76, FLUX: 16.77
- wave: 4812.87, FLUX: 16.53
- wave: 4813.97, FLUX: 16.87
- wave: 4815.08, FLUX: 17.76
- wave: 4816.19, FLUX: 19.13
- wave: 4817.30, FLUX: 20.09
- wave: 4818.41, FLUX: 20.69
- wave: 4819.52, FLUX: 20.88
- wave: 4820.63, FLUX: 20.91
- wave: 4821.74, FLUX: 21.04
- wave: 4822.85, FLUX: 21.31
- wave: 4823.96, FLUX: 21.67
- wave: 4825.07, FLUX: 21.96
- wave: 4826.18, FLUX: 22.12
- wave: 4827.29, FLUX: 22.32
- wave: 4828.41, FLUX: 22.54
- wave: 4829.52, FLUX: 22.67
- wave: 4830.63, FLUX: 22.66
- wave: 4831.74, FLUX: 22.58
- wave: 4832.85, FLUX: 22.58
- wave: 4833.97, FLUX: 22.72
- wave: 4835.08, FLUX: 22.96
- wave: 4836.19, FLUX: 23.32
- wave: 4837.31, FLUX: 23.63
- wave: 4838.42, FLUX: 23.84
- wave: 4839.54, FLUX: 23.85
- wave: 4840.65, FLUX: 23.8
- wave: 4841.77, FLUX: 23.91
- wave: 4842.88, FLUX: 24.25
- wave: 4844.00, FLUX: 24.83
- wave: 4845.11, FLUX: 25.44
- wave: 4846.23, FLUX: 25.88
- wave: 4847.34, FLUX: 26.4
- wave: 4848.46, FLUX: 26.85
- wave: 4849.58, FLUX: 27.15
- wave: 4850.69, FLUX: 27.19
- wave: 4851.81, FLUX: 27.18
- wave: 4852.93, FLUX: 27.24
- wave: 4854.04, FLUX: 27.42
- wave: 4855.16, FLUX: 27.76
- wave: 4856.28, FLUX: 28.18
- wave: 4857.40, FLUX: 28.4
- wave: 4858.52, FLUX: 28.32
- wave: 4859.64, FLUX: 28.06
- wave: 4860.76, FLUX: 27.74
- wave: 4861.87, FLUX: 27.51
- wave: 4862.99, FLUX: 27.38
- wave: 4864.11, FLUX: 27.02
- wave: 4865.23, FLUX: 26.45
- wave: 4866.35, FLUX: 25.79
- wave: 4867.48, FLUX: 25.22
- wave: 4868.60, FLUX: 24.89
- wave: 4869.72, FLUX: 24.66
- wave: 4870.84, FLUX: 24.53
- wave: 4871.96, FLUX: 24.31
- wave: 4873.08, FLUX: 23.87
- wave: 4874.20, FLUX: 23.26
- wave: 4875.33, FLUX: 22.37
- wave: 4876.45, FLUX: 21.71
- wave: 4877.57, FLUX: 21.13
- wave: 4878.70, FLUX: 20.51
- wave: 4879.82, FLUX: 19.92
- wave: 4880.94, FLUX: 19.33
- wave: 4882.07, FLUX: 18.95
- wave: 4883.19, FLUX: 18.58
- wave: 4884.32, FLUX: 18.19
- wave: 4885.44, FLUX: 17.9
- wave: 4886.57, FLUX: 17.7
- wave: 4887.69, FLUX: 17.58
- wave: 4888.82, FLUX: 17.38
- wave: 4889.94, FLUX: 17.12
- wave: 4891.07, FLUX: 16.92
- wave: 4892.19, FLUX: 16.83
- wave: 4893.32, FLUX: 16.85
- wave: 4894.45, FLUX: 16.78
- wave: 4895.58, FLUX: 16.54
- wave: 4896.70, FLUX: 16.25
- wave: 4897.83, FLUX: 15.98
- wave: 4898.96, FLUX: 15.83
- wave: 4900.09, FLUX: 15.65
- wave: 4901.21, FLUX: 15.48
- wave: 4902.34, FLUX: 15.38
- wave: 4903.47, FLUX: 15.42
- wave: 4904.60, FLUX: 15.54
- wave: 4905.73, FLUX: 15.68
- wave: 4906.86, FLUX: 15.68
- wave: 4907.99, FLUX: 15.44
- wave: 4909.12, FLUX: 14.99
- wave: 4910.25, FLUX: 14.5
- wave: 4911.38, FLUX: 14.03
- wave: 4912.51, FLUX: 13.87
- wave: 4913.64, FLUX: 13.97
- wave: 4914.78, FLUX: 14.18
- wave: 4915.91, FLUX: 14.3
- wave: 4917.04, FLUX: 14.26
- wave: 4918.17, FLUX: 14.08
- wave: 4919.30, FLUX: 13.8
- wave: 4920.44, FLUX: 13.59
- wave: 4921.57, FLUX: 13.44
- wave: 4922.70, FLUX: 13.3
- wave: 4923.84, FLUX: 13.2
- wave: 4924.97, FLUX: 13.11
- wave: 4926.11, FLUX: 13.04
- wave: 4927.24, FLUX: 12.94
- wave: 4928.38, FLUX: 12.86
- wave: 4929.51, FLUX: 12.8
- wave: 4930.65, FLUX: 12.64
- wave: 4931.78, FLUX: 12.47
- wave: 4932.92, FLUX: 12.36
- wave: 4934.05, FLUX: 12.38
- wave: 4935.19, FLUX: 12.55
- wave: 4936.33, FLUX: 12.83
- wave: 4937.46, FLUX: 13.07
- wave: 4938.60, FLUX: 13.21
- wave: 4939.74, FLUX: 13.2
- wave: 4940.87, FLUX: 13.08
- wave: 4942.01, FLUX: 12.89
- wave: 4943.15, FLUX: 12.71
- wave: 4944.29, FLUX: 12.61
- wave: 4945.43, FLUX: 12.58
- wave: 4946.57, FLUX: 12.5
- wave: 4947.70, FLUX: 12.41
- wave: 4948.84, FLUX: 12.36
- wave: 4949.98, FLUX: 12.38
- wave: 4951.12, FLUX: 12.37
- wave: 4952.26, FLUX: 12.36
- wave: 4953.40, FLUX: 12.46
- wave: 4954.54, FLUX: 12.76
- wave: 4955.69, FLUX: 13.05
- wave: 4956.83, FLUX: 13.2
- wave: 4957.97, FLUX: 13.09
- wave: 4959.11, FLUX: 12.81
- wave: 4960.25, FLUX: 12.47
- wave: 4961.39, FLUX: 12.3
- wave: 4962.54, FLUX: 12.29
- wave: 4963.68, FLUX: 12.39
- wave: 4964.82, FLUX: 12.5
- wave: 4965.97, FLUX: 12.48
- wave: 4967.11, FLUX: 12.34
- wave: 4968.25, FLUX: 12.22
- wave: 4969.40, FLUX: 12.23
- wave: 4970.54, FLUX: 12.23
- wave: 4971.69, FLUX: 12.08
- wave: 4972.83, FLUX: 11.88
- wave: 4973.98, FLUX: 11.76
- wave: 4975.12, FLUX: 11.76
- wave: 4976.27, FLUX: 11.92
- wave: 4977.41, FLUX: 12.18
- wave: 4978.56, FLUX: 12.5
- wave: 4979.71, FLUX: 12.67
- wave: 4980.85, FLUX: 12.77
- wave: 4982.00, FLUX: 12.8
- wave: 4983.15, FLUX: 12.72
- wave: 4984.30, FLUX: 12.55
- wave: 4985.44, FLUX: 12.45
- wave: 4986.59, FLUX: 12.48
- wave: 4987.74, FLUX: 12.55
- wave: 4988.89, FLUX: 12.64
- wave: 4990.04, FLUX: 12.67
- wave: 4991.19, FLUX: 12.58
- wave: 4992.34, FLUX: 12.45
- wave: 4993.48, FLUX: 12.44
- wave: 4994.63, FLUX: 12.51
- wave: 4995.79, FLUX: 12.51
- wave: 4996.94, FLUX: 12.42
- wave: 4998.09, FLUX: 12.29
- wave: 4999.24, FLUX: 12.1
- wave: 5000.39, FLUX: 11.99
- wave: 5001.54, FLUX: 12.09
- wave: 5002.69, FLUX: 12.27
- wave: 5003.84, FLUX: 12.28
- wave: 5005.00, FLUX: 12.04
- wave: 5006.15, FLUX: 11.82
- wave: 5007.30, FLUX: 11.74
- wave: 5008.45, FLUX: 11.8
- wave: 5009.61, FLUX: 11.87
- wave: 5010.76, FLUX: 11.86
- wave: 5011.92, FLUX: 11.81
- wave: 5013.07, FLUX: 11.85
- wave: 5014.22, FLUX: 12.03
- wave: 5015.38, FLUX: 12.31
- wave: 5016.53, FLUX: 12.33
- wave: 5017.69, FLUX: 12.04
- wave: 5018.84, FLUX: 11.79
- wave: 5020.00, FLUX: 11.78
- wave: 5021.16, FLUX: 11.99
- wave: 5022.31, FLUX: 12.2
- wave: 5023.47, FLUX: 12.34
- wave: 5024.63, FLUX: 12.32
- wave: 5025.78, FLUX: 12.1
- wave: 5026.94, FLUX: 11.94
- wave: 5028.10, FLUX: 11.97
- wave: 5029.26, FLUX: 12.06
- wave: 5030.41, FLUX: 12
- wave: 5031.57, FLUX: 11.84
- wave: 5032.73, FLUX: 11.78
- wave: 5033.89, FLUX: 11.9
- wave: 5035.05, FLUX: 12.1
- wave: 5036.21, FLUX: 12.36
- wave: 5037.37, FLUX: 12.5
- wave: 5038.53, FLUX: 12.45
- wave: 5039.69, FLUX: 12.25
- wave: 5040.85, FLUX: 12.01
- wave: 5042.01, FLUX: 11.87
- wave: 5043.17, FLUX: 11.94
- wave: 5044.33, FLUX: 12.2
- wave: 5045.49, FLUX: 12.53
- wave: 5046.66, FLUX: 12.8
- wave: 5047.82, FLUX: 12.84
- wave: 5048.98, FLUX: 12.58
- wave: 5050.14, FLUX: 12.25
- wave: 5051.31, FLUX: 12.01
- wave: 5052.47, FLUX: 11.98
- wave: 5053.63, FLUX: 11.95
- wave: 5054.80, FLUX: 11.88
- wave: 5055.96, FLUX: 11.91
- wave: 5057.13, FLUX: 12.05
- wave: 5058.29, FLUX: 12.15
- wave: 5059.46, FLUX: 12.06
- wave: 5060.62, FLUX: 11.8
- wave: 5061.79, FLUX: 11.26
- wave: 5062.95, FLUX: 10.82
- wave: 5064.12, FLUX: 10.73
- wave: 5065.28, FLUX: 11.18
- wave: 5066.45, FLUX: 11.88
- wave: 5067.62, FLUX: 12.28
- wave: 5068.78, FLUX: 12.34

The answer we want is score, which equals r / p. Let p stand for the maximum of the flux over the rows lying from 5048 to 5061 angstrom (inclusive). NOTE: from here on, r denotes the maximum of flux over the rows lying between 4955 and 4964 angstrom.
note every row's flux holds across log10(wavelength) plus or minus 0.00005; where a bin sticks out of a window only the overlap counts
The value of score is 1.0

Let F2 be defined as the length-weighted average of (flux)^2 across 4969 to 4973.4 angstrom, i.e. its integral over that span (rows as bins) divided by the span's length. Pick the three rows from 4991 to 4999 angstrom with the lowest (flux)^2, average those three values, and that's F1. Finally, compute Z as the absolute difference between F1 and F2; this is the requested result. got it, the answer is 7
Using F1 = 153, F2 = 147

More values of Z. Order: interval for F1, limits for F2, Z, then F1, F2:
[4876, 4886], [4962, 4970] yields 180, 332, 153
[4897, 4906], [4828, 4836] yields 278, 238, 516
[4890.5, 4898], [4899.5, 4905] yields 24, 264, 240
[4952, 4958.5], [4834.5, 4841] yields 398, 157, 555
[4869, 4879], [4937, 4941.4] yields 273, 446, 173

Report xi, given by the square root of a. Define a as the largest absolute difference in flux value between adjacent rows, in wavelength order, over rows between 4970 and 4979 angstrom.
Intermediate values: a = 0.32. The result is 0.57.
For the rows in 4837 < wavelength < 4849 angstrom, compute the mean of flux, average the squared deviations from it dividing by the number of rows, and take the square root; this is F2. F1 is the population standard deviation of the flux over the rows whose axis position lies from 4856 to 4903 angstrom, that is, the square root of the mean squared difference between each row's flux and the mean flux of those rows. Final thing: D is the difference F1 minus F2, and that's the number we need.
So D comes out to 3.4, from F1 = 4.49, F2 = 1.1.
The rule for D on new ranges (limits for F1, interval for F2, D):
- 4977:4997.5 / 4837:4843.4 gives 0.0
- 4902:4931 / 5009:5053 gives 0.7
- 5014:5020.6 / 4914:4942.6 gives -0.3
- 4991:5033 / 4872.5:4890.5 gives -1.9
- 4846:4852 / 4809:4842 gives -1.8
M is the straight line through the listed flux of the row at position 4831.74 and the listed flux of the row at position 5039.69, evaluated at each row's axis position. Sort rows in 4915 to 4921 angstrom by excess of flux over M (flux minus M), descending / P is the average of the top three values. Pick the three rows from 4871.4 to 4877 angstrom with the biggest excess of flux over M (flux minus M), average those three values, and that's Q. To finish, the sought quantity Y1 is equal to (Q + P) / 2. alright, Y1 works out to -0.4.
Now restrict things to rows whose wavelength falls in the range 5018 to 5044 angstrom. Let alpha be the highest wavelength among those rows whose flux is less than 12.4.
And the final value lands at 5043.17 angstrom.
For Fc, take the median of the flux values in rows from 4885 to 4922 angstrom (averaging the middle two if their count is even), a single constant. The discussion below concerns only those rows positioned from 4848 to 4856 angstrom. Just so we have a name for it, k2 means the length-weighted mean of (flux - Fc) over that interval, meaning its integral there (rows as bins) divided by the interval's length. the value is 12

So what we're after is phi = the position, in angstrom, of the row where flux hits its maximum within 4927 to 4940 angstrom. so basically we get 4938.60 angstrom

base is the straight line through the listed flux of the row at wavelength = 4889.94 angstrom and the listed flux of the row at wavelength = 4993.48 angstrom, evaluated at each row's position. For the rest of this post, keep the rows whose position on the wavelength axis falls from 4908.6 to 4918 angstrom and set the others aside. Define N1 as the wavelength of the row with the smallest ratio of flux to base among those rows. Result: 4912.51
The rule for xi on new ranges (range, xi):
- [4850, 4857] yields 0.65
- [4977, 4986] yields 0.57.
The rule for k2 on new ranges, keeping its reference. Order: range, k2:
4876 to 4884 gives 4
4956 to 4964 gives -3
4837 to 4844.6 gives 9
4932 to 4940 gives -3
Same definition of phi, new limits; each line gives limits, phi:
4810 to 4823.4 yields 4822.85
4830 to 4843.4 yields 4842.88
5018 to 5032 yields 5023.47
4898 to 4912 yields 4898.96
